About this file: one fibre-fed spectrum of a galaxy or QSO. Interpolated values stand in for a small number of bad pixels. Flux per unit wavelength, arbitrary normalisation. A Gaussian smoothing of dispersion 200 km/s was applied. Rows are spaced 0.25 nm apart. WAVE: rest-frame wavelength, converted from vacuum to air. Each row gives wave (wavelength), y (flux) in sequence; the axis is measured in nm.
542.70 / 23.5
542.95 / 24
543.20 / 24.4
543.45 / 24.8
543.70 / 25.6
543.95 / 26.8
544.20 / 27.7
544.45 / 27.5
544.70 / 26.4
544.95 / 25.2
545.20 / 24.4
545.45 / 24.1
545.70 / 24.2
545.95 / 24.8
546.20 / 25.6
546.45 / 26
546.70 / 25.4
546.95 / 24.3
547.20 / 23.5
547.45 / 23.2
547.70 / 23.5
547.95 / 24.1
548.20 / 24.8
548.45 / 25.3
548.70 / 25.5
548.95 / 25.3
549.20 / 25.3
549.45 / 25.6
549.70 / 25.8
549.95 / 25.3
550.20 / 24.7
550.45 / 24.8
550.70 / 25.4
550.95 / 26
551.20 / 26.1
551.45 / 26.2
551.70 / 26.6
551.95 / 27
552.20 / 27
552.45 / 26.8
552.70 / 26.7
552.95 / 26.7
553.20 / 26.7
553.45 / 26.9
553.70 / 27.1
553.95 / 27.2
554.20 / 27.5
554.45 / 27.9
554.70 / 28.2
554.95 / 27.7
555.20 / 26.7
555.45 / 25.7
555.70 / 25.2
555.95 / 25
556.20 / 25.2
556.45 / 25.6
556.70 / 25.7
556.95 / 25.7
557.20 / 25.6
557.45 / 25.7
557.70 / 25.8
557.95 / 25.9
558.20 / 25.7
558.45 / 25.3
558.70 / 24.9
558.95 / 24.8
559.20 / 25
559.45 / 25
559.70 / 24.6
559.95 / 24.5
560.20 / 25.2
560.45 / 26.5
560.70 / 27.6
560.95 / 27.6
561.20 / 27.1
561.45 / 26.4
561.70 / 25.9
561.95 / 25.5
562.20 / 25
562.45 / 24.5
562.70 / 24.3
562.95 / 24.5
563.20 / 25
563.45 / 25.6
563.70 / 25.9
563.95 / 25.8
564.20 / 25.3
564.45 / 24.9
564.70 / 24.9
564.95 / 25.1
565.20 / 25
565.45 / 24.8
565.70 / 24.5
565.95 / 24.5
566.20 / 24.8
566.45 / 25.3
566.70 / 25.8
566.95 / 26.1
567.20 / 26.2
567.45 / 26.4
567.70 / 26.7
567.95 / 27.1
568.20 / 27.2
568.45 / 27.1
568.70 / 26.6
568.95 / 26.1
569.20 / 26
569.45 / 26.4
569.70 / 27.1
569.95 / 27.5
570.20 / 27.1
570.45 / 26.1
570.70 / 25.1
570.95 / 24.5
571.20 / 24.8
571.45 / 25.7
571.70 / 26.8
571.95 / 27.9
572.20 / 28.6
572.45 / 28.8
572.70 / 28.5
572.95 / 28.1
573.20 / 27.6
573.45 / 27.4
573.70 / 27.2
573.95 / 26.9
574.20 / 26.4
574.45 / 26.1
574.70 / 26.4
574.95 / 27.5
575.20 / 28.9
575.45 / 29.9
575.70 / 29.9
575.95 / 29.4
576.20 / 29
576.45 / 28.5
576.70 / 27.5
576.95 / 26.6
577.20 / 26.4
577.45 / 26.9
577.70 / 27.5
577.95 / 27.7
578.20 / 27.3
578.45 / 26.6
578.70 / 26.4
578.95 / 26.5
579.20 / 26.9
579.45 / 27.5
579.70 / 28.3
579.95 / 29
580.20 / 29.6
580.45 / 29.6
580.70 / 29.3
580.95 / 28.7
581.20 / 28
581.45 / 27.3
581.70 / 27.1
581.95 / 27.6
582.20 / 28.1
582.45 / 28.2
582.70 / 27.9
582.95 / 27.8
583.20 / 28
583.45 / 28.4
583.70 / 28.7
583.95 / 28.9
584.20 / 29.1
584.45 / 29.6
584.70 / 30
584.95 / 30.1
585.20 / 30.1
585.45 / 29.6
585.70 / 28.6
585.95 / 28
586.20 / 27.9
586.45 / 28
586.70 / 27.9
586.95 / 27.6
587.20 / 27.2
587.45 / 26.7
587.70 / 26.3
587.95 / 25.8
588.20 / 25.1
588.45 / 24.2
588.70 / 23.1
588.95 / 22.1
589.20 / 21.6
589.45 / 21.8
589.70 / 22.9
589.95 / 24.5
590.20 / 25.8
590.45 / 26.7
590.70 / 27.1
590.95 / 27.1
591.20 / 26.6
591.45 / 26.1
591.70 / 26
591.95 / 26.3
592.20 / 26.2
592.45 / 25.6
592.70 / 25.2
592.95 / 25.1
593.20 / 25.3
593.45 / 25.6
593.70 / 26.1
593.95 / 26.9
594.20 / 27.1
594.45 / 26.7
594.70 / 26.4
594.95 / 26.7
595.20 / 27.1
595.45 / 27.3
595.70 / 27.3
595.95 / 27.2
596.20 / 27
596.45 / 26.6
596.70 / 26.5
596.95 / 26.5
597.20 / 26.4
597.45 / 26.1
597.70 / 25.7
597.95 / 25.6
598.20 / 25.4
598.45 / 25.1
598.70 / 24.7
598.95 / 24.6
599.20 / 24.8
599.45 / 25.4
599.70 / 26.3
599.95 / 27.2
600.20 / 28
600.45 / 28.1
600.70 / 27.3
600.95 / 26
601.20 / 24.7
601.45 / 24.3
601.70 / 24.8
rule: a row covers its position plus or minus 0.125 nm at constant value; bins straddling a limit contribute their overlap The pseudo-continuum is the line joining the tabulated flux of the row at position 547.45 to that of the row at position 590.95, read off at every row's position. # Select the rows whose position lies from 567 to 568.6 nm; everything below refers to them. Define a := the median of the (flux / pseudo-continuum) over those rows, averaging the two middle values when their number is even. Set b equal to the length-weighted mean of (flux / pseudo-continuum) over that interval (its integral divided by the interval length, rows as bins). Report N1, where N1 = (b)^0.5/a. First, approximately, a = 1.07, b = 1.07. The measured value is 0.96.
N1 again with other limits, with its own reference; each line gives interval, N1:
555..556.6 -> 0.98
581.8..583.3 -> 0.97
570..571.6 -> 1.00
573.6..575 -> 0.98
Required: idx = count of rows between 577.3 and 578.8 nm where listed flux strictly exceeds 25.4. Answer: 6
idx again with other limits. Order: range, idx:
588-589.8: 0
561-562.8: 4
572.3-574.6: 9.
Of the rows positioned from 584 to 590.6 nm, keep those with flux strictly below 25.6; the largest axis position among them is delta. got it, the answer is 589.95 nm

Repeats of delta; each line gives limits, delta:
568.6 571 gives 570.95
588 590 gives 589.95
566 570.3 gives 566.45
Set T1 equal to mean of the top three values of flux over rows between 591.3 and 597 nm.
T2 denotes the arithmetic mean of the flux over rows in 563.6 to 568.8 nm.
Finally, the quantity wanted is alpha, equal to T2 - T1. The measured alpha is -1.6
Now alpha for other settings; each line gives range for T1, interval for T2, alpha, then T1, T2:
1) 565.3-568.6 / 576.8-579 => -0.3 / 27.13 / 26.9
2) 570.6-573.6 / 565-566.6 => -3.8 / 28.63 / 24.8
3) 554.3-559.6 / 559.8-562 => -1.7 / 27.93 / 26.3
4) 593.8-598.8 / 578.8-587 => 1.2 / 27.27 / 28.4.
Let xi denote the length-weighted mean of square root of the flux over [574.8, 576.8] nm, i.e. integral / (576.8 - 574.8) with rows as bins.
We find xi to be 5.37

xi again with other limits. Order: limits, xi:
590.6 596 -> 5.14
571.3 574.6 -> 5.23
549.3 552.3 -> 5.08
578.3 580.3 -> 5.25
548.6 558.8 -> 5.11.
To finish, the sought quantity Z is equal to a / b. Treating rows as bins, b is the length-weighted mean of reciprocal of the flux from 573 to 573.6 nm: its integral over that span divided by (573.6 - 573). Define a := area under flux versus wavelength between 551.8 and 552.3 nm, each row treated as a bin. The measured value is 372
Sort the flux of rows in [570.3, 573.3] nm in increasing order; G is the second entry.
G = 24.8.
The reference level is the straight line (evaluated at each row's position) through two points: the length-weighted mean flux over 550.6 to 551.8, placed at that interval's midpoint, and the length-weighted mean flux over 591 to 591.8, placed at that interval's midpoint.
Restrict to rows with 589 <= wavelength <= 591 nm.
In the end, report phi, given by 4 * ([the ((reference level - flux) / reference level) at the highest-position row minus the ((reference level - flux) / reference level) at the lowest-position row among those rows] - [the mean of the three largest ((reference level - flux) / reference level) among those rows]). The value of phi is -1.5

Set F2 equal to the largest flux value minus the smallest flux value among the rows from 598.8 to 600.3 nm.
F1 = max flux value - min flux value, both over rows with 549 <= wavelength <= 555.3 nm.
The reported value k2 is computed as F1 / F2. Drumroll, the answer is 1.0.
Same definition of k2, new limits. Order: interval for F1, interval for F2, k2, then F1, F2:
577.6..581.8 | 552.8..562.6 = 0.9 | 3.2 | 3.70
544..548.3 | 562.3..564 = 2.8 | 4.5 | 1.60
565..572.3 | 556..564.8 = 1.2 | 4.1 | 3.30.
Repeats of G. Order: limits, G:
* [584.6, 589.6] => 21.8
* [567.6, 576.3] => 24.8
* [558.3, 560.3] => 24.6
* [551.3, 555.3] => 26.6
